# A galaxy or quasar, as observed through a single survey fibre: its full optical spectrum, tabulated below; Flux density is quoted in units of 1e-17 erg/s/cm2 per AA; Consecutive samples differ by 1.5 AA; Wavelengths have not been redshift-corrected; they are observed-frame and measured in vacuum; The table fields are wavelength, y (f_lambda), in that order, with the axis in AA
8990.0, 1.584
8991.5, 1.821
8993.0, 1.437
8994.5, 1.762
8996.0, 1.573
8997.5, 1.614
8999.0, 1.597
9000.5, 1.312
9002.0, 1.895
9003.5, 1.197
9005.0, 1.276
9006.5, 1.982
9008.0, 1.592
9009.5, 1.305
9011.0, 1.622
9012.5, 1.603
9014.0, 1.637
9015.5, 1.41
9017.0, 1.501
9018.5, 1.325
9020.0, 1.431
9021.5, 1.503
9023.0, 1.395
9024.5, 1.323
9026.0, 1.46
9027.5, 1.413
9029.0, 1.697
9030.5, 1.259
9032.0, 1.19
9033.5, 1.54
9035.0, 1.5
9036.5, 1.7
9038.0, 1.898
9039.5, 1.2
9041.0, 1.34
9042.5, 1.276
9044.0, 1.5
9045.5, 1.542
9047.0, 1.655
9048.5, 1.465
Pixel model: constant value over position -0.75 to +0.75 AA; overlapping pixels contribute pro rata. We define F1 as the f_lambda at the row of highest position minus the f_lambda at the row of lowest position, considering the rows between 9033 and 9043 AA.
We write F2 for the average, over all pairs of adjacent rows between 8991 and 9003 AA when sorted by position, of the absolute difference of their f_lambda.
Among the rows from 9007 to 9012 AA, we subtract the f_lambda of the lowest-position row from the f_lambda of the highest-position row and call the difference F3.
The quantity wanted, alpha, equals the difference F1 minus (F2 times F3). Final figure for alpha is -0.3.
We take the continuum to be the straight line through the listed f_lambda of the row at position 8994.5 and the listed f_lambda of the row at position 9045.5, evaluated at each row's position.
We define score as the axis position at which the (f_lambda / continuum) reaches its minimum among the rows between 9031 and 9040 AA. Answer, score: 9032.0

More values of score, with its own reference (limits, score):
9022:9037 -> 9032.0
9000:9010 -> 9003.5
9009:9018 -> 9009.5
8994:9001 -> 9000.5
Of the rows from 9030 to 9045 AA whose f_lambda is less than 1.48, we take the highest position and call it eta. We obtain 9042.5 AA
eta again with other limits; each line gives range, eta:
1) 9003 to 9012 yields 9009.5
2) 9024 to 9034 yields 9032.0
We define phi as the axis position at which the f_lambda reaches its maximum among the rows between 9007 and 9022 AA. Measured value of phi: 9014.0 AA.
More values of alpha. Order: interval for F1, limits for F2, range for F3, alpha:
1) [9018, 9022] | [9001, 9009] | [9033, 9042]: 0.3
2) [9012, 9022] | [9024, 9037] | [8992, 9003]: -0.2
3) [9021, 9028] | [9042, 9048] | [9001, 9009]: -0.1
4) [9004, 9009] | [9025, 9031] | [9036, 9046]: 0.4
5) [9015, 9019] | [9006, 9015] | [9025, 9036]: -0.1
